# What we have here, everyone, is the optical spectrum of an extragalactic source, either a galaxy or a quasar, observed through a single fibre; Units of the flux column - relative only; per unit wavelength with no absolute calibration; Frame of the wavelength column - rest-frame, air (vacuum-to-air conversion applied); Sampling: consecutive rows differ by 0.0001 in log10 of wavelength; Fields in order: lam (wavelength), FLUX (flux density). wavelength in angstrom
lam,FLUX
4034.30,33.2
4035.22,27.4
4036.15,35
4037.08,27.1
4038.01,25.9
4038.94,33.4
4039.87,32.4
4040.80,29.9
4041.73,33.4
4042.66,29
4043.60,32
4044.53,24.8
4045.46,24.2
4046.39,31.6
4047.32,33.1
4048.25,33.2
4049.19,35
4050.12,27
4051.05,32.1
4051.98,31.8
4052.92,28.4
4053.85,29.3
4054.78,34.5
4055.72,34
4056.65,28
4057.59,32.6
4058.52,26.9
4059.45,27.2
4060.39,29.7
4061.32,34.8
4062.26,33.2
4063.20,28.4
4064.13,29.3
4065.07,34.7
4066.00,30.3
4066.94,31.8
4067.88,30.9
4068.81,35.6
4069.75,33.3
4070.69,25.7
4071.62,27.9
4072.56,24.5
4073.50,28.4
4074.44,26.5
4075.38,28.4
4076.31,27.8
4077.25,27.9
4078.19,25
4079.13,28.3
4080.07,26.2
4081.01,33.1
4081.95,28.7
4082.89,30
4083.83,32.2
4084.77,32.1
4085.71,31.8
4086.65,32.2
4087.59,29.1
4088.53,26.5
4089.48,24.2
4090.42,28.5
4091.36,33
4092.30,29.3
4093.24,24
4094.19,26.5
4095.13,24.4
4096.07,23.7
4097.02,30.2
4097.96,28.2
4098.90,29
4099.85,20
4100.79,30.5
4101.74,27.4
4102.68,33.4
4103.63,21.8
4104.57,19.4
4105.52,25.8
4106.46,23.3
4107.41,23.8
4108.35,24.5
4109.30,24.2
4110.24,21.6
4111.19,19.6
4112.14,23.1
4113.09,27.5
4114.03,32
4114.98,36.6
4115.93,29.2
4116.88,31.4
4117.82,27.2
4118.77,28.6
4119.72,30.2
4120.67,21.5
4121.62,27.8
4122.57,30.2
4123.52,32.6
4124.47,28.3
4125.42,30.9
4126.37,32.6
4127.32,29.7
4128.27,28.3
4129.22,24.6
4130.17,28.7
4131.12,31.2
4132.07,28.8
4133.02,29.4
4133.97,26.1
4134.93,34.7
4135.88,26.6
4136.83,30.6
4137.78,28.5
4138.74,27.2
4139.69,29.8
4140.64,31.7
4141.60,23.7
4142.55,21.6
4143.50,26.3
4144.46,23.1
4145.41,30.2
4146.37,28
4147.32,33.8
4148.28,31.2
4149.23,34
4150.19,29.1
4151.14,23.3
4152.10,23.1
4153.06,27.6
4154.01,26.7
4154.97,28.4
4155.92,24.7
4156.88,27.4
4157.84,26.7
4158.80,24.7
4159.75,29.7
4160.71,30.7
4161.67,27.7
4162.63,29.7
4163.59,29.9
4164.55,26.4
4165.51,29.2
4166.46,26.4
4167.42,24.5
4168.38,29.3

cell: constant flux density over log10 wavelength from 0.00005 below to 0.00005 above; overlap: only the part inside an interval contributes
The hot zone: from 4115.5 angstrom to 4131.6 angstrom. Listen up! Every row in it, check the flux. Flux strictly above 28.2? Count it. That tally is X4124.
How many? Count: 13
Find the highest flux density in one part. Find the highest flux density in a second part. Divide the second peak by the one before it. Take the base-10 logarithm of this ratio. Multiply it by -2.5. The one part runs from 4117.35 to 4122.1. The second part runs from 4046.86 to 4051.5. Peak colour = -0.160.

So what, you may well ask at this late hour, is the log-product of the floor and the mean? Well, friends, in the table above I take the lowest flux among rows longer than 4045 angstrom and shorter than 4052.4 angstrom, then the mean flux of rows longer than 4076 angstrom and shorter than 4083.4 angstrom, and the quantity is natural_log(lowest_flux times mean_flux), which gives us 6.53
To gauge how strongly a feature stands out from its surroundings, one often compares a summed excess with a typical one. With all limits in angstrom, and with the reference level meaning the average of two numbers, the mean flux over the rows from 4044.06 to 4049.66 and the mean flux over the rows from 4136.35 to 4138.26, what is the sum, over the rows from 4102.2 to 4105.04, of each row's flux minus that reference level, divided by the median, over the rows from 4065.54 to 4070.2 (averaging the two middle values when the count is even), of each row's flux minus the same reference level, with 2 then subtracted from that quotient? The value -10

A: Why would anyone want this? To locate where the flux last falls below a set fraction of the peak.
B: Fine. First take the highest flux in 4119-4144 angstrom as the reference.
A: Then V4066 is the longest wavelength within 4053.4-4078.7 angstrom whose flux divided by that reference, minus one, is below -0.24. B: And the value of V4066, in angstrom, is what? 4078.19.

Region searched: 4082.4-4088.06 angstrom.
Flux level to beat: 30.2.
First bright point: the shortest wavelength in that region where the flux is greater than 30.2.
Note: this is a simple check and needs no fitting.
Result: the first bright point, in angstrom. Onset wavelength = 4083.83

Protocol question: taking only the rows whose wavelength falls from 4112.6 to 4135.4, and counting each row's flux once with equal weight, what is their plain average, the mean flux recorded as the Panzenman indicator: 29.5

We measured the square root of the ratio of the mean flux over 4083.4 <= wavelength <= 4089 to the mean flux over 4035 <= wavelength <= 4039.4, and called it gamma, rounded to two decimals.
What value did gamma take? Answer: 1.01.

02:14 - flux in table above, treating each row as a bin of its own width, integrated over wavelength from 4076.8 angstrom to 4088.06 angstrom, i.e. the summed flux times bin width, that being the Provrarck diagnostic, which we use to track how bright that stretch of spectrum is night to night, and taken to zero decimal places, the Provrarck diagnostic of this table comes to 335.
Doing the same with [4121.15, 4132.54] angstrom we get 336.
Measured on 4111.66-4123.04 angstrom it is 327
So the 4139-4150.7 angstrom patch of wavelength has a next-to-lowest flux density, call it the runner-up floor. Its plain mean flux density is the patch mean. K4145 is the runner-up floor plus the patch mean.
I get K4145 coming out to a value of 52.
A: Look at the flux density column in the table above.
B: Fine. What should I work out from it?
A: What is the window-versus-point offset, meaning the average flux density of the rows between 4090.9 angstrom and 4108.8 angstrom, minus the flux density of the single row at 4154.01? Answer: 0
